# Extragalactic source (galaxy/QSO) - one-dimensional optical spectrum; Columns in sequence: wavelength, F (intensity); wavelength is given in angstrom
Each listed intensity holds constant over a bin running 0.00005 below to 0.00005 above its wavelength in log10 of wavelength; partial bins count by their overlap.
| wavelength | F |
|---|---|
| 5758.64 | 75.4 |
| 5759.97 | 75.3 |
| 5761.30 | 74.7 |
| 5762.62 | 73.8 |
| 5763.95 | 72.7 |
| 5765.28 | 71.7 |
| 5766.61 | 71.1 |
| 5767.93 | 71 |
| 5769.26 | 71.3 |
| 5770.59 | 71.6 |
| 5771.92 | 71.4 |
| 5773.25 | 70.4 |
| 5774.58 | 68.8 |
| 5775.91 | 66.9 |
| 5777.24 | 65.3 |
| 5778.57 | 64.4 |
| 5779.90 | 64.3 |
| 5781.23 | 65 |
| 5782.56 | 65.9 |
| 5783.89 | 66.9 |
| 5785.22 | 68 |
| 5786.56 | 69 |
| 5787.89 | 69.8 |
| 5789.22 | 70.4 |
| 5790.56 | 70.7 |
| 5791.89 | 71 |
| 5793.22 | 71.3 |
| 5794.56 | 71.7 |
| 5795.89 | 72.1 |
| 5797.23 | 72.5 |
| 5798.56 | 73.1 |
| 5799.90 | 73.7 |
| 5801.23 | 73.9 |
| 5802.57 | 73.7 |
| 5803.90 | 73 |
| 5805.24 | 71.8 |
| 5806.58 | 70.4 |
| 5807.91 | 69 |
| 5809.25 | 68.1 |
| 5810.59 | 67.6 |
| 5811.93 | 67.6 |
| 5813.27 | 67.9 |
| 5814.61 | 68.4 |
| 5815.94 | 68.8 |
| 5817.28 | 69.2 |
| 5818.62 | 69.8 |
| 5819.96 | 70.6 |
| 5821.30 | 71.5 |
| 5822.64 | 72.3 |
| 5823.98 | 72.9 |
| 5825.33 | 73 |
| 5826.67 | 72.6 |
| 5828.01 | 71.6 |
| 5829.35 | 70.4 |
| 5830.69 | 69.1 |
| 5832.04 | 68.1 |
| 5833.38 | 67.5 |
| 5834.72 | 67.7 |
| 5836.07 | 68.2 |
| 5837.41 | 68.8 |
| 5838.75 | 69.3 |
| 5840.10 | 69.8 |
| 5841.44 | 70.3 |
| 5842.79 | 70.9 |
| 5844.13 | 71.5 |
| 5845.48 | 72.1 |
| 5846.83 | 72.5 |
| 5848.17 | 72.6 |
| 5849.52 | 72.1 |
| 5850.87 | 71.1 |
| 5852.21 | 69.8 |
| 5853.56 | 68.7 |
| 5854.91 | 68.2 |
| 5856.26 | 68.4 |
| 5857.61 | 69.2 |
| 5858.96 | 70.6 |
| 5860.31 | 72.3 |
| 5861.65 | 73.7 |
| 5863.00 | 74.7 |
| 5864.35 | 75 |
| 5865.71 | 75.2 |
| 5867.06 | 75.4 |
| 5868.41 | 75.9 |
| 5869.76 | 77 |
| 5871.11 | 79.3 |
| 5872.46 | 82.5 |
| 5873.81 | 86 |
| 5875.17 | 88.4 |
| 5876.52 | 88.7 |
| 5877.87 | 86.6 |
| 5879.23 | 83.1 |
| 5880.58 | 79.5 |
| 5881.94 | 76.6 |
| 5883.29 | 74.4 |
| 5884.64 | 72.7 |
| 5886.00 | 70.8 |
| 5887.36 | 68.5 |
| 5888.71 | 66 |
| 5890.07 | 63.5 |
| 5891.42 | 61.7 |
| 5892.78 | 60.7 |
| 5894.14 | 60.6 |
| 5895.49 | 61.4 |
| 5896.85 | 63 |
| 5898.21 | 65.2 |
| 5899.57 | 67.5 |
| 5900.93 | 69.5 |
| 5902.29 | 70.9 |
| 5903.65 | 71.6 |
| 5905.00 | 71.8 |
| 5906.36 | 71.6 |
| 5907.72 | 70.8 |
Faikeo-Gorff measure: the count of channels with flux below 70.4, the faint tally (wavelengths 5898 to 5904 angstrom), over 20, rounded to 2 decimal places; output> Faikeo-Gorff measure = 0.15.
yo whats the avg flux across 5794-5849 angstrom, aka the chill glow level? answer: 70.6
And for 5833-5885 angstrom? 74.3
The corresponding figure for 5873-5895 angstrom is 74.2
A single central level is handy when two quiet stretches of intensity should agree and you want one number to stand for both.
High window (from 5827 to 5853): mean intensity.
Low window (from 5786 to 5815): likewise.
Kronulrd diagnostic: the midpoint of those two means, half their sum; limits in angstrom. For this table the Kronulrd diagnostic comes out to 70.5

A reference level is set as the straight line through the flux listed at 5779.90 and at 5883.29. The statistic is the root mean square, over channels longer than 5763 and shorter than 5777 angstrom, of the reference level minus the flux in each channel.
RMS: 8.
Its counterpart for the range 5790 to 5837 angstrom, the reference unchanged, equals 4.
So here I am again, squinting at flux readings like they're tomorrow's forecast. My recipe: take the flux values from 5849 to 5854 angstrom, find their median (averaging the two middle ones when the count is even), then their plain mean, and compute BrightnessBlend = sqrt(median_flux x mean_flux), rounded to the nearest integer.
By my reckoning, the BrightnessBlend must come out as 70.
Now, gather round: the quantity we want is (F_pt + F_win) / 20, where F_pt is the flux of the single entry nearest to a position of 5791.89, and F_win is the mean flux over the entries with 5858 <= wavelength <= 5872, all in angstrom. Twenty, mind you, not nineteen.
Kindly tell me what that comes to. 7.30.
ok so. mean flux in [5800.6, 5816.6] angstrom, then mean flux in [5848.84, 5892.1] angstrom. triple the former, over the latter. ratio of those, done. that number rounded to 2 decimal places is 2.82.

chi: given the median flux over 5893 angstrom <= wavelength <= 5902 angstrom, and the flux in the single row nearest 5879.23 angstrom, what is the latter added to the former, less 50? 97.2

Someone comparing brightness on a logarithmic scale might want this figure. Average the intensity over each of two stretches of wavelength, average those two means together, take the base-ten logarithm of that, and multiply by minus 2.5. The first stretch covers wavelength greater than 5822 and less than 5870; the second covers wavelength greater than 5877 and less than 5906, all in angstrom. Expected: -4.62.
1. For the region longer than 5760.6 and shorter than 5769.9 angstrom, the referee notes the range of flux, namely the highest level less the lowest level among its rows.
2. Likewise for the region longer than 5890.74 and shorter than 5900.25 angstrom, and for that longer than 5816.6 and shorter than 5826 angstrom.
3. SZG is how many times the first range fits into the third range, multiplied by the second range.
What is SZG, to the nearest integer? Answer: 7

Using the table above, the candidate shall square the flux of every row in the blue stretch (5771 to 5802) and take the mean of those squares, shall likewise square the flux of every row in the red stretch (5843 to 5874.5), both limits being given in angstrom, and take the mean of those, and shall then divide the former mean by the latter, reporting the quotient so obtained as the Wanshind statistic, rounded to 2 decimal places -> 0.89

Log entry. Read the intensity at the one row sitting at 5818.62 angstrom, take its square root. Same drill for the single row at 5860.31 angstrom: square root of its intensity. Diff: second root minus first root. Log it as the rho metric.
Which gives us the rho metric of 0.1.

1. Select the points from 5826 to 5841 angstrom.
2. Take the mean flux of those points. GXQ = 69.4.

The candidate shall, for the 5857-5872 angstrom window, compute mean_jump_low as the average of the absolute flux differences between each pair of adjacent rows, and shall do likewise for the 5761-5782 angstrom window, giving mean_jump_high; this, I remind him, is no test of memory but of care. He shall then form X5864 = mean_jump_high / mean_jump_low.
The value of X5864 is 0.81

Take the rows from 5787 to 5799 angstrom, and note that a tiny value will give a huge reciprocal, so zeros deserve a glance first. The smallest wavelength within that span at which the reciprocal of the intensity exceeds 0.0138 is 5787.89 angstrom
